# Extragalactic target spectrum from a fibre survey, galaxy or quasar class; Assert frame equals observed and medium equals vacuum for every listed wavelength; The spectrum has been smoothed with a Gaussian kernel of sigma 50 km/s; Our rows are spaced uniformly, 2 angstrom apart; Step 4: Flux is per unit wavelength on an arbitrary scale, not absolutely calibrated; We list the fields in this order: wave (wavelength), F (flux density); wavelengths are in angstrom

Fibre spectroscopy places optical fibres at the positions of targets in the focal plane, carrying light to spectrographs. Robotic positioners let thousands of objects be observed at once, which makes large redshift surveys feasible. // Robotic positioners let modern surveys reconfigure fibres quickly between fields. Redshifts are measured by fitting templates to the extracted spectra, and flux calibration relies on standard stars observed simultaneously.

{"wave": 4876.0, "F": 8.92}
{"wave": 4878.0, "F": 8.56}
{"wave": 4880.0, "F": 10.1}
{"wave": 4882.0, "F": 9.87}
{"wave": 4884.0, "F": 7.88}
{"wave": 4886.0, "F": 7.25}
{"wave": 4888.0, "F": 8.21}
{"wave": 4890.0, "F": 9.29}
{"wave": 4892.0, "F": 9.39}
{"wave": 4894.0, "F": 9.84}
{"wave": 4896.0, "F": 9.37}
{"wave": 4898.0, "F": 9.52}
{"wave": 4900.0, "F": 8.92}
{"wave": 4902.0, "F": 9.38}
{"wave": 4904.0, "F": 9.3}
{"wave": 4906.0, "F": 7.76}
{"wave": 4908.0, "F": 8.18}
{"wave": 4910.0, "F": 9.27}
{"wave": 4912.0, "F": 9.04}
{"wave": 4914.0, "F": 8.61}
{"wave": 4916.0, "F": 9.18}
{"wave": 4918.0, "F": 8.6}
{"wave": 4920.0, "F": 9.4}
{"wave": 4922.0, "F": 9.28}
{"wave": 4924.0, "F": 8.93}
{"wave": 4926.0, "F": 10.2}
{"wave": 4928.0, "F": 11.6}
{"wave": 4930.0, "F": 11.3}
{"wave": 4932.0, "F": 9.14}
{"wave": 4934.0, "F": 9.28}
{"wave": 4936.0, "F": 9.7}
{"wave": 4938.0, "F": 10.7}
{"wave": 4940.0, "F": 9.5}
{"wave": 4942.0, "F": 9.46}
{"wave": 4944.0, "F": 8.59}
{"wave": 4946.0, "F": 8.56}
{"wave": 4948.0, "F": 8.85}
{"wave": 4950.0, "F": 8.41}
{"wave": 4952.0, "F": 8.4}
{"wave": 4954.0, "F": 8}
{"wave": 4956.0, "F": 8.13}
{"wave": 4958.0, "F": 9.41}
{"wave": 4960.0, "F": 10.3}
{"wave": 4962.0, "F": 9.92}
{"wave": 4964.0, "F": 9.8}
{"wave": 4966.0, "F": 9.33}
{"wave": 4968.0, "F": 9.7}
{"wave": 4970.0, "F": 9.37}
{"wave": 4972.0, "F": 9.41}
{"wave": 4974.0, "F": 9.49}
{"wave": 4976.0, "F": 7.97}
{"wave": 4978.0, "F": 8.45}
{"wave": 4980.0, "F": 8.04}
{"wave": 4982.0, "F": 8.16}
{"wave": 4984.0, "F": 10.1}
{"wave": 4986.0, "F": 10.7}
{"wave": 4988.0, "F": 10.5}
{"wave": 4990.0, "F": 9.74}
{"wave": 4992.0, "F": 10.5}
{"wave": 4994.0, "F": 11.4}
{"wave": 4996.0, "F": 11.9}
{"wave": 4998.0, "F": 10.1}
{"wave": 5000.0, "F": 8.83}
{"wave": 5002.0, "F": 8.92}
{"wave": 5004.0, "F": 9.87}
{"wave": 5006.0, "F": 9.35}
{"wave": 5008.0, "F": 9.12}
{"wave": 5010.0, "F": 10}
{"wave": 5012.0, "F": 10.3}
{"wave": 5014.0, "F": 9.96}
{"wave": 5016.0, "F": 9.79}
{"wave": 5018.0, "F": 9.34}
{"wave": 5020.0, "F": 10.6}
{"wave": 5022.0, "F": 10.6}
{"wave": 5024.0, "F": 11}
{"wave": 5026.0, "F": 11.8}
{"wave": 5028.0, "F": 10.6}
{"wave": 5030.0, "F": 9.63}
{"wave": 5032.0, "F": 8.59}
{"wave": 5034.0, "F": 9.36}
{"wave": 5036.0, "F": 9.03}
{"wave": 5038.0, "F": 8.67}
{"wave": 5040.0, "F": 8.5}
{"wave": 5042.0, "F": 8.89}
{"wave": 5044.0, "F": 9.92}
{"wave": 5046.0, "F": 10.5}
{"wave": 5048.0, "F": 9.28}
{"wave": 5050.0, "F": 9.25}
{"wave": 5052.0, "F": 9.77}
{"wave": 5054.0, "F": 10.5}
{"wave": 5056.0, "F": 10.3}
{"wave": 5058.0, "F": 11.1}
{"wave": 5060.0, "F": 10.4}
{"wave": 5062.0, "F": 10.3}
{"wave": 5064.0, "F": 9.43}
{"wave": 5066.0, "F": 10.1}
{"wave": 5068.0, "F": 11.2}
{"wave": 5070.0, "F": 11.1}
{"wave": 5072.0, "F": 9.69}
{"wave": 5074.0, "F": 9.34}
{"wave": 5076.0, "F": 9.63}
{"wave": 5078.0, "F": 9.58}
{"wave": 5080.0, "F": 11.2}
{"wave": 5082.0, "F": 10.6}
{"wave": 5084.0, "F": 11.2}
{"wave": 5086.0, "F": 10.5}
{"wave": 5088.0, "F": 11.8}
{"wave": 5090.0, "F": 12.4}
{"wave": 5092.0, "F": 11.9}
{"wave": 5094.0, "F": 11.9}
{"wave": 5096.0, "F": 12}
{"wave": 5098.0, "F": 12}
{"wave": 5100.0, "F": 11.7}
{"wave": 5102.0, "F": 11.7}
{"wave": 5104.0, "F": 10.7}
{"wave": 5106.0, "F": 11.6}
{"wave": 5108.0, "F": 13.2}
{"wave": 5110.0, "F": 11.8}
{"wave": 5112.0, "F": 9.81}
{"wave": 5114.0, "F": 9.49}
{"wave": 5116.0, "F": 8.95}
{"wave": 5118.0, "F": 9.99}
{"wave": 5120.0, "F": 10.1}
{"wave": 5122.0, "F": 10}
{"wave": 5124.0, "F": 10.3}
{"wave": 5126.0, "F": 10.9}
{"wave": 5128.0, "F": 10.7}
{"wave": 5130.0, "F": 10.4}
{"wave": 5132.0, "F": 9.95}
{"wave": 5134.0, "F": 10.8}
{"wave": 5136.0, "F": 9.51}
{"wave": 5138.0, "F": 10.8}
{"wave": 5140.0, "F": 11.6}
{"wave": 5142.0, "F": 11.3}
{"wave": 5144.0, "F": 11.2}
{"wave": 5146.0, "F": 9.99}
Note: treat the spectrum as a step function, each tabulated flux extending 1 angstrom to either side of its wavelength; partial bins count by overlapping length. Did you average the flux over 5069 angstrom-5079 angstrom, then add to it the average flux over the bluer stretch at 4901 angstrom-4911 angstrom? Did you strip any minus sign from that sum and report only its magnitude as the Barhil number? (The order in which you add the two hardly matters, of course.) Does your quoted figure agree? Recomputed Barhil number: 18.6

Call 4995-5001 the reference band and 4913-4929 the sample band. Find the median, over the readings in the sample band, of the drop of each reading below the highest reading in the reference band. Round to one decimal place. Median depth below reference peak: 2.7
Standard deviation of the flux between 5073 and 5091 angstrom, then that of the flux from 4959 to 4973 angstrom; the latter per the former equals 0.33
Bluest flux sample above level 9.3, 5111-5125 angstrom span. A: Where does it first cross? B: 5112.0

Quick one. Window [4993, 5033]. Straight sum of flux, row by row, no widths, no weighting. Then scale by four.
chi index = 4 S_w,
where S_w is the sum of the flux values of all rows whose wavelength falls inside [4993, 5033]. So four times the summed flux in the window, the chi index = 807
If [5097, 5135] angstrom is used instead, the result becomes 816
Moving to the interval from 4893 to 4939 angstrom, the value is 866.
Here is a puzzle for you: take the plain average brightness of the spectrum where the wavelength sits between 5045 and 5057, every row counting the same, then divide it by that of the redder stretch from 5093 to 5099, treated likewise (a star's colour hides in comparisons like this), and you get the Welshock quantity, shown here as 0.83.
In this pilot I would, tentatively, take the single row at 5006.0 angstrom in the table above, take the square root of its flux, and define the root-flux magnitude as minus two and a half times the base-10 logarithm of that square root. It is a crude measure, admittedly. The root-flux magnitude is -1.21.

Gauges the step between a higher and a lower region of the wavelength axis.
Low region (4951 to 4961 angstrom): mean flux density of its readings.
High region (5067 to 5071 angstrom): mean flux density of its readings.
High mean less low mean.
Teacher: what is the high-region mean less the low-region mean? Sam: 2.3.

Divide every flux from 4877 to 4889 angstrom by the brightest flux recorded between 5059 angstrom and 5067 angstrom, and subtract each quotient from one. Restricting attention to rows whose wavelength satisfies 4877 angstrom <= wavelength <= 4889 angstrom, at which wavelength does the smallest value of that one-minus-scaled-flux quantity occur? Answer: 4880.0 angstrom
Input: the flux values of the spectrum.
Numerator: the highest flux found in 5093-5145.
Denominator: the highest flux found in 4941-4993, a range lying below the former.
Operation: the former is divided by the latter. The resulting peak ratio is 1.23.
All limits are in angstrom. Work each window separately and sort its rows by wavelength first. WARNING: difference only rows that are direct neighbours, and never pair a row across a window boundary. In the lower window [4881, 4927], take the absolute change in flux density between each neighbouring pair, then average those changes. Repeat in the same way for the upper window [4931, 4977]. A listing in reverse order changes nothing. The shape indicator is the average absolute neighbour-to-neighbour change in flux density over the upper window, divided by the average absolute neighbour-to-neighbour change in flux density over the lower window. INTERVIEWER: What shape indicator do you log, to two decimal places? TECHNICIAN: 0.73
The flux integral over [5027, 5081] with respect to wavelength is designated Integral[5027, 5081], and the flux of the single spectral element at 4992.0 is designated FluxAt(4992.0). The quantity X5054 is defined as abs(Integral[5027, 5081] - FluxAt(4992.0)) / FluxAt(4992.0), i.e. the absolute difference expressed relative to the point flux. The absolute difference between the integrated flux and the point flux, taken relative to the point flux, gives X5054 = 50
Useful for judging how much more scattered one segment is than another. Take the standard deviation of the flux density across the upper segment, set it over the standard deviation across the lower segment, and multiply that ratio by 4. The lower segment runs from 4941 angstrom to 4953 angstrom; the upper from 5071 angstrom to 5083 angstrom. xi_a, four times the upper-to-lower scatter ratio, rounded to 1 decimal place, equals 7.2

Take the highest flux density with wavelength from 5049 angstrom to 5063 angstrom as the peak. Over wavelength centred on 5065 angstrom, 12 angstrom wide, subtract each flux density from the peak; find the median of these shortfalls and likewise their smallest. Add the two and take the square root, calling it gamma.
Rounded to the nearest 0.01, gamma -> 0.81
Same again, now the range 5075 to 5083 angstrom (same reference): 0.94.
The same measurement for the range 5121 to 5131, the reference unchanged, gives 0.95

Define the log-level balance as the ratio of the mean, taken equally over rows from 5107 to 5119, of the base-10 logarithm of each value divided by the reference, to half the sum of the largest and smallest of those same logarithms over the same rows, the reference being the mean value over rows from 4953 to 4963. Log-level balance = 0.77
